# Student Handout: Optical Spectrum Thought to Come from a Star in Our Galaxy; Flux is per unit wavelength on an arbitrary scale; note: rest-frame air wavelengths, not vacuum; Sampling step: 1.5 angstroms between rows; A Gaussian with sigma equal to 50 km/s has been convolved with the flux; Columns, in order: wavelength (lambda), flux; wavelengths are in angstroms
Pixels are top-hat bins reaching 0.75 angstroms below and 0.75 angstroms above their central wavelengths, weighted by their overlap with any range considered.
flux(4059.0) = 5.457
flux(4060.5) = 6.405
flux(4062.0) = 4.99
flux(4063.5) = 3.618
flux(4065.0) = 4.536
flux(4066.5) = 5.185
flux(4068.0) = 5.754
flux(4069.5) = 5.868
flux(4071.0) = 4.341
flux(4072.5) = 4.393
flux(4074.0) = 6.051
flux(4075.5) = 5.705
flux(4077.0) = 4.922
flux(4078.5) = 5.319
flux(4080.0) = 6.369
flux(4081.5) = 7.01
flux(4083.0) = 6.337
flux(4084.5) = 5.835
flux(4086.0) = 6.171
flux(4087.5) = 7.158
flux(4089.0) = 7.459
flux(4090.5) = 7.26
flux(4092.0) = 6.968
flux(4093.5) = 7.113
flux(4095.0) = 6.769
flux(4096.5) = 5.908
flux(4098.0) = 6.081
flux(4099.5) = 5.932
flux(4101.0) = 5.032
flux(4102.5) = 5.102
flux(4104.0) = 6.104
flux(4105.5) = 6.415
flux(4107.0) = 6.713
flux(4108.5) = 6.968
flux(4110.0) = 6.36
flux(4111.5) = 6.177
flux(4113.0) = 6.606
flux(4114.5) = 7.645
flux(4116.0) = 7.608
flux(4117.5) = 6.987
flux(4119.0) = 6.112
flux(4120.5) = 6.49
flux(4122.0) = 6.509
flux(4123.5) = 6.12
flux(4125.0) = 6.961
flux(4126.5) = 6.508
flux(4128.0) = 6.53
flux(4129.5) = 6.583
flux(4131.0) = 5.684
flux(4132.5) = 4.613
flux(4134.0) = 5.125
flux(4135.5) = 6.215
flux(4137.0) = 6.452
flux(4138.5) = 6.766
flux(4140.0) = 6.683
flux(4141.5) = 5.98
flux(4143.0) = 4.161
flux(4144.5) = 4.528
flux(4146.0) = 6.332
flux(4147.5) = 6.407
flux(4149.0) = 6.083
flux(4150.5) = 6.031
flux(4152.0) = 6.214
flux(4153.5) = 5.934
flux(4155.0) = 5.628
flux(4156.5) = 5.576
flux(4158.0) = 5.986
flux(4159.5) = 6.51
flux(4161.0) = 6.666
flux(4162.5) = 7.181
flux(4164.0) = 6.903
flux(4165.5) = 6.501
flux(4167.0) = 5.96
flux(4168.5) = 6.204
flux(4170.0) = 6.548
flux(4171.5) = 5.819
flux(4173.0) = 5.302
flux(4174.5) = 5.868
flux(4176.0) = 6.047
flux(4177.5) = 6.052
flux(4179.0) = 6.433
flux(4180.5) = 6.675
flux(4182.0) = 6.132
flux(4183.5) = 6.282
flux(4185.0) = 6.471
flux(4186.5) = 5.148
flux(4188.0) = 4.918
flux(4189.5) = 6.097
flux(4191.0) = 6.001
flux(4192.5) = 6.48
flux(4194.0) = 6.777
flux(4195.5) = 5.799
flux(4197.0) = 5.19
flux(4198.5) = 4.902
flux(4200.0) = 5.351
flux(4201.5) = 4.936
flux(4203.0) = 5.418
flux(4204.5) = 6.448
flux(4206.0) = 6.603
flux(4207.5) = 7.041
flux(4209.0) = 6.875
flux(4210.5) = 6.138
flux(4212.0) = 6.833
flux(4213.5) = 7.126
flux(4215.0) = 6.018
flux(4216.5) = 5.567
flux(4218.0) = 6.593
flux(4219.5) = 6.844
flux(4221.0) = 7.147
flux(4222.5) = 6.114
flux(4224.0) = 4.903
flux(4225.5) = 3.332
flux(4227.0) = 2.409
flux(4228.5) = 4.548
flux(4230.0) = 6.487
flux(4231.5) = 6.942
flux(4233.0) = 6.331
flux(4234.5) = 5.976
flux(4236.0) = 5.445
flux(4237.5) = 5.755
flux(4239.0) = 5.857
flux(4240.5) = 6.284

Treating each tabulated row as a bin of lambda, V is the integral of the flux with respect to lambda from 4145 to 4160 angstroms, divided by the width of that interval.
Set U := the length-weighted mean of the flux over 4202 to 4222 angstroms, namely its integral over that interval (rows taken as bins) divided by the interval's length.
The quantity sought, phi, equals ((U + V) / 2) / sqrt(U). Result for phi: 2.46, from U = 6.5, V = 6.0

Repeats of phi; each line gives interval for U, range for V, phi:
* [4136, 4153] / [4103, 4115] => 2.57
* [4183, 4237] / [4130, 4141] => 2.44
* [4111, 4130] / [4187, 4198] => 2.43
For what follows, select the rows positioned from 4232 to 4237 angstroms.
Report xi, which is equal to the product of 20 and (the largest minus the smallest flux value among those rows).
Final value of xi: 18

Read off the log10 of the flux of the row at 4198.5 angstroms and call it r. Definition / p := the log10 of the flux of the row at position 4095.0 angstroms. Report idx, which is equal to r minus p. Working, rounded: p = 0.83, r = 0.690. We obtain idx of -0.140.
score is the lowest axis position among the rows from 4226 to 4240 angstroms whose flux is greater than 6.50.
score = 4231.5 angstroms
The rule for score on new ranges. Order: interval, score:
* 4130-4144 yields 4138.5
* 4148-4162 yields 4159.5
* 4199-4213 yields 4206.0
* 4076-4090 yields 4081.5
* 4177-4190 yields 4180.5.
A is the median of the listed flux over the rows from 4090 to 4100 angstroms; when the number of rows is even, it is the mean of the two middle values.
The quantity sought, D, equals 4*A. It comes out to 27.1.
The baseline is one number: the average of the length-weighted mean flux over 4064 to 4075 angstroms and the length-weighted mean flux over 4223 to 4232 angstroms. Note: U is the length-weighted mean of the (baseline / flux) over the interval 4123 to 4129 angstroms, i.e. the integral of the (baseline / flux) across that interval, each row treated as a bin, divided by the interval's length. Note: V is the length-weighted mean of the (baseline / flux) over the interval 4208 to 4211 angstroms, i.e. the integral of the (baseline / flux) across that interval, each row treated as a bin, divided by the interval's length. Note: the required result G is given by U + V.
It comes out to 1.51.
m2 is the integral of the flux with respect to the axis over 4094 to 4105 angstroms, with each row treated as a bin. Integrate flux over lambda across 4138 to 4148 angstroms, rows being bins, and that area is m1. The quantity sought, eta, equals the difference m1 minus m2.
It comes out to -7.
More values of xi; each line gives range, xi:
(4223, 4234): 91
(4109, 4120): 31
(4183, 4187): 26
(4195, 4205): 31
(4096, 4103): 21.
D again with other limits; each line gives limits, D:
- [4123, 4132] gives 26.1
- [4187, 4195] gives 24.4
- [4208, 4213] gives 27.3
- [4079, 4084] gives 25.5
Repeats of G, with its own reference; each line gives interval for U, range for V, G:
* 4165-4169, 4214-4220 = 1.59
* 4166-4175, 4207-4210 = 1.55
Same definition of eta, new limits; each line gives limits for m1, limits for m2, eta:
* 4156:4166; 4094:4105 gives 0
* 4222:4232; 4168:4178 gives -11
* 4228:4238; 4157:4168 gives -12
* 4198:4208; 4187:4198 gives -6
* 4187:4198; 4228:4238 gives 5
